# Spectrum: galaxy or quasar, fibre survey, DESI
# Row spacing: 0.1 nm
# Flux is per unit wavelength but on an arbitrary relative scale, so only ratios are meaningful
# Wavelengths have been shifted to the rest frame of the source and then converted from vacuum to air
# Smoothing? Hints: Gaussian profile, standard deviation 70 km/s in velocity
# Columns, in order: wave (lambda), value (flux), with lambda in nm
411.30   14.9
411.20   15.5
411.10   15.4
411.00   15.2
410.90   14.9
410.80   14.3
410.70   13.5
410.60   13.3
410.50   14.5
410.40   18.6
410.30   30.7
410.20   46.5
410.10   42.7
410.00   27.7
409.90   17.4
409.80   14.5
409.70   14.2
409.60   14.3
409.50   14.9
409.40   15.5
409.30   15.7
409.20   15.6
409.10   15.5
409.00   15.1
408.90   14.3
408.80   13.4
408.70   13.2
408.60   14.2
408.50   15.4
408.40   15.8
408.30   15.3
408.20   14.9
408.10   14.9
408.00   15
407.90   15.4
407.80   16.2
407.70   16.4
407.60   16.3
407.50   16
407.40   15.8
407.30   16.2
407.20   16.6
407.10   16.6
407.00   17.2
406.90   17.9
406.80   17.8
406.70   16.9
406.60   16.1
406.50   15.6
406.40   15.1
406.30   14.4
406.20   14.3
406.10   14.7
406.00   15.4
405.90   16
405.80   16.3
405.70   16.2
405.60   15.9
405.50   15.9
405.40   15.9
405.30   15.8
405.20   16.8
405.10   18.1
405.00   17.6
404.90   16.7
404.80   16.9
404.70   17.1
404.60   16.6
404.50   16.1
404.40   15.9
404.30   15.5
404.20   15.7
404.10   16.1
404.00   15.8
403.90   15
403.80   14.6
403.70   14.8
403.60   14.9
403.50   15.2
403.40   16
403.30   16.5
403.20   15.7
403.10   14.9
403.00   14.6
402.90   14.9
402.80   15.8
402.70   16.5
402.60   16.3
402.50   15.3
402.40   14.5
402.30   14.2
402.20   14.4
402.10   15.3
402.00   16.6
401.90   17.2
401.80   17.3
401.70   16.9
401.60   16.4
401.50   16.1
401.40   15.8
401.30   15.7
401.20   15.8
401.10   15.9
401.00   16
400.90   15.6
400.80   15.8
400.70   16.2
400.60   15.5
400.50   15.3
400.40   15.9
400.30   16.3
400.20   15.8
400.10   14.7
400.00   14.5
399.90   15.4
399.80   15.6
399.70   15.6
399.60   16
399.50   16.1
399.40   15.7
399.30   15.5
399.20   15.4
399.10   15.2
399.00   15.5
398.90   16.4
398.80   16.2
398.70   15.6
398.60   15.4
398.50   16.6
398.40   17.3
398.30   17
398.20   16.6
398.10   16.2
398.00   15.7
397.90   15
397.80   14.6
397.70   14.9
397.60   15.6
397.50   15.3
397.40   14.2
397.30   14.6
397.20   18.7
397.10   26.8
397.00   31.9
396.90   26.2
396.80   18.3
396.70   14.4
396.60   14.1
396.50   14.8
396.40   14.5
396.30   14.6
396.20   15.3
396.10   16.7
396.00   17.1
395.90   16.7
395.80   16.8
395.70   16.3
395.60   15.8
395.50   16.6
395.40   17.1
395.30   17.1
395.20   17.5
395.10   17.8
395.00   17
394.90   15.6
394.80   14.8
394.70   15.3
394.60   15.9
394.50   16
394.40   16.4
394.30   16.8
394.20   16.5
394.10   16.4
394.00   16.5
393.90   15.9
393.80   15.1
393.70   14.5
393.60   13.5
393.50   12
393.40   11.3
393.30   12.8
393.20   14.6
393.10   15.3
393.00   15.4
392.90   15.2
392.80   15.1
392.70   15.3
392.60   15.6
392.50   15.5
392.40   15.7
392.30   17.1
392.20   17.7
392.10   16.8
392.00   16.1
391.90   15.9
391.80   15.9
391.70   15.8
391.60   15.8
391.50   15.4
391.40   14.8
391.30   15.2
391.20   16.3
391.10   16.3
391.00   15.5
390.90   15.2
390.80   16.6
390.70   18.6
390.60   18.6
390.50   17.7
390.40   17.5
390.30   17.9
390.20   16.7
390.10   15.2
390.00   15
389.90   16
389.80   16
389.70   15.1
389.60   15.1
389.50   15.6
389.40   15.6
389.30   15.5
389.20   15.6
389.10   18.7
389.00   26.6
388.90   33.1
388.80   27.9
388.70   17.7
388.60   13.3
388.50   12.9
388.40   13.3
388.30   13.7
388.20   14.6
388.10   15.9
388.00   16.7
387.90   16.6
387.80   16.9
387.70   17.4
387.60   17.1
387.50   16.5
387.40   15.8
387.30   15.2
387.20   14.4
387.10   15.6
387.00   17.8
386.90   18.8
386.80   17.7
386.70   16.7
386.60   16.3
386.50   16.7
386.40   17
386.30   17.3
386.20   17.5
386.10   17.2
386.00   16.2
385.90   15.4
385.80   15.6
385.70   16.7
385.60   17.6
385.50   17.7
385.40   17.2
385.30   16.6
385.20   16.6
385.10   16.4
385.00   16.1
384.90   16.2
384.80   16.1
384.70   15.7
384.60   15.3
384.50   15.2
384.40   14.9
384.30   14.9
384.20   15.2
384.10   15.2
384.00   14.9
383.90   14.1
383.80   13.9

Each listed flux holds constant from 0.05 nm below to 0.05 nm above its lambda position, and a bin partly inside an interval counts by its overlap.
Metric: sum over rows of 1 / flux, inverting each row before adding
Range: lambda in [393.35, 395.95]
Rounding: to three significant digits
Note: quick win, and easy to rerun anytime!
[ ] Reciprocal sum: 1.66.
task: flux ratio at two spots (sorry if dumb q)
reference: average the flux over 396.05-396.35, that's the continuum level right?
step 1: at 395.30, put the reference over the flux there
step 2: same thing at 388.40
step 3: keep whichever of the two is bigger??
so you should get 1.17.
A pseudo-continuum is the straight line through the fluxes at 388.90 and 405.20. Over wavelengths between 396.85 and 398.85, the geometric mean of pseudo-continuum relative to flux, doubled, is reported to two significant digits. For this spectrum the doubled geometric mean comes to 2.8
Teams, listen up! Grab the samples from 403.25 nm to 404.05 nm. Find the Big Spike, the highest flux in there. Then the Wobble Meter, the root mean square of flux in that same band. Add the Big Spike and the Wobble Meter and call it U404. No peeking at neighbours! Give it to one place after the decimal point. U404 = 31.9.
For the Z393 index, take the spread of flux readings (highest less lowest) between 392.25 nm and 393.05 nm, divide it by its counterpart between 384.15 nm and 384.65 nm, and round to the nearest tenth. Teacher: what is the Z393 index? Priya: 5.0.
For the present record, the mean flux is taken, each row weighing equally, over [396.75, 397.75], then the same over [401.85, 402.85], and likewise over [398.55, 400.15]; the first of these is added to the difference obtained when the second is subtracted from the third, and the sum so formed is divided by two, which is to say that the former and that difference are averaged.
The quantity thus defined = 9.8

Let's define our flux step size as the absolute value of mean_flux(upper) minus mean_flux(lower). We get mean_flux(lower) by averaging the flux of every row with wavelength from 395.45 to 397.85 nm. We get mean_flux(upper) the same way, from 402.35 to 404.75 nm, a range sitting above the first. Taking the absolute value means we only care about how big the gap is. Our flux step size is 1.7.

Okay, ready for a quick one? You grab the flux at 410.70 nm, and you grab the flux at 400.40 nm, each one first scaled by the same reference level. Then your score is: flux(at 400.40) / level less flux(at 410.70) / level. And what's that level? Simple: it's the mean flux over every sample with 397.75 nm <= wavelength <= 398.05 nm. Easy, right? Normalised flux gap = 0.16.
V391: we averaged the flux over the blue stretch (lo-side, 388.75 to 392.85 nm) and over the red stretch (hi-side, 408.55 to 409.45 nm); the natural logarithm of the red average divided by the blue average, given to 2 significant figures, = -0.15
